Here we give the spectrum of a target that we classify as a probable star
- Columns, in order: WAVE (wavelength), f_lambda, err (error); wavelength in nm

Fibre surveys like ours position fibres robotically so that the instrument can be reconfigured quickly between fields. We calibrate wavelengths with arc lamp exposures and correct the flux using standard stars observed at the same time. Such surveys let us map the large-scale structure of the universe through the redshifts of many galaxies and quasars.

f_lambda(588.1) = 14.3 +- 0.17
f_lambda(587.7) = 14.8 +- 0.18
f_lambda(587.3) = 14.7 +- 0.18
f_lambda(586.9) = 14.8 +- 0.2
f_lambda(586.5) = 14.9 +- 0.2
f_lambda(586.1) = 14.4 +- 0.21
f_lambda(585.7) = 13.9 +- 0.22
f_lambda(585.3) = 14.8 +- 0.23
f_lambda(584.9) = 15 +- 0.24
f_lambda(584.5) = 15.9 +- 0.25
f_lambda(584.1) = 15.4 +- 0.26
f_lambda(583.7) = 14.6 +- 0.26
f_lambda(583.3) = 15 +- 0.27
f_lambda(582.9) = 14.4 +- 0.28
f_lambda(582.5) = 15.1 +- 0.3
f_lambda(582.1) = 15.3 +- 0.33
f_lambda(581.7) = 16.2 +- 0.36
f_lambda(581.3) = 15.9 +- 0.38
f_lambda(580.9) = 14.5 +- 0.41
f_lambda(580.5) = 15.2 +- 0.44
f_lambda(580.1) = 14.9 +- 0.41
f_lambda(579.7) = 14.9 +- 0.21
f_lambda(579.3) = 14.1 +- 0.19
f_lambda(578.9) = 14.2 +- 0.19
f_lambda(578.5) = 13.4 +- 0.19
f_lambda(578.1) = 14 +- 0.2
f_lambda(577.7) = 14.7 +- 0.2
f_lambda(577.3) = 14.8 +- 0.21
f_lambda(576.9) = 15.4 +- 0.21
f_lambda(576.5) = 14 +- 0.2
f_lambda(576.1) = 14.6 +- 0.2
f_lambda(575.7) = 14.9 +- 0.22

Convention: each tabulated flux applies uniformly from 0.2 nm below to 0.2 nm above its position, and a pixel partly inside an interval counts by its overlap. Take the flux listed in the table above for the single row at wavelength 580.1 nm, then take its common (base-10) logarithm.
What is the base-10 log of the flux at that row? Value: 1.173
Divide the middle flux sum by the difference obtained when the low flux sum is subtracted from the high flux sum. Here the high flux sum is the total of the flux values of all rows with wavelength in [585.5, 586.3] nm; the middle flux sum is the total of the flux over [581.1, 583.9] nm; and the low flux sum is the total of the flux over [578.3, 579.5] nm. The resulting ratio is -8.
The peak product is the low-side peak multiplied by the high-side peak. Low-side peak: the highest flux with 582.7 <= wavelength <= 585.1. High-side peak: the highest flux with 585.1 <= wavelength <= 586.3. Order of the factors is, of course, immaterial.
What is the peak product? 235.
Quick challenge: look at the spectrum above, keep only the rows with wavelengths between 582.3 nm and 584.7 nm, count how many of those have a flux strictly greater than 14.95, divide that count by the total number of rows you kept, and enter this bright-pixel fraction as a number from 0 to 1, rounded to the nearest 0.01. 0.67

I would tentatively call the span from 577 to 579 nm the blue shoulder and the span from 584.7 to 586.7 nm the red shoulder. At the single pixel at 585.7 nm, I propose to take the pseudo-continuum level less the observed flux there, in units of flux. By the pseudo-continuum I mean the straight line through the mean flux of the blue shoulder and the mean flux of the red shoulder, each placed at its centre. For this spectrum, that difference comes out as 0.70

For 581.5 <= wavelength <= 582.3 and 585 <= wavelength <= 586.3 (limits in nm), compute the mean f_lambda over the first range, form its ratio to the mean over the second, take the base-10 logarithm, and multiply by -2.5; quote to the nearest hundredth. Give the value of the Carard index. -0.10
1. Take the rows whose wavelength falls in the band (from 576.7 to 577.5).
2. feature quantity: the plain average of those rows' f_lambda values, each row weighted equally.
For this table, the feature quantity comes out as 15.1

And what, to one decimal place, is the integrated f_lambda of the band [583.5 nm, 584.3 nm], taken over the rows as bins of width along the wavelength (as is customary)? 12.0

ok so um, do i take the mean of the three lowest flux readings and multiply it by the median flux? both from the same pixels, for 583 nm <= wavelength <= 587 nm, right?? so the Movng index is 212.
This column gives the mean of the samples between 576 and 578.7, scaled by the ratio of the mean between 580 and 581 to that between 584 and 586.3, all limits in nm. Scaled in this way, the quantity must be 14.4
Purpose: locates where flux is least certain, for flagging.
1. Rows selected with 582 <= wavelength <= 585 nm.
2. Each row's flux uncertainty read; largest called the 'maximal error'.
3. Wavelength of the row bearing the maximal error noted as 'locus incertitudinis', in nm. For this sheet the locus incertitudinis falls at 582.1 nm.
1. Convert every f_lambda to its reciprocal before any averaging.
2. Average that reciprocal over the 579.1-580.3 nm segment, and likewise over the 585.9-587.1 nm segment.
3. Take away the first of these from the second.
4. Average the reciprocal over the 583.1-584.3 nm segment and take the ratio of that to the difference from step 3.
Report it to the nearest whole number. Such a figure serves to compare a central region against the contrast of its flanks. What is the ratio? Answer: -195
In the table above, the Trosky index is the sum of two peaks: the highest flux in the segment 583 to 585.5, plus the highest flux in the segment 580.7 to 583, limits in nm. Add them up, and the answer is 32.1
